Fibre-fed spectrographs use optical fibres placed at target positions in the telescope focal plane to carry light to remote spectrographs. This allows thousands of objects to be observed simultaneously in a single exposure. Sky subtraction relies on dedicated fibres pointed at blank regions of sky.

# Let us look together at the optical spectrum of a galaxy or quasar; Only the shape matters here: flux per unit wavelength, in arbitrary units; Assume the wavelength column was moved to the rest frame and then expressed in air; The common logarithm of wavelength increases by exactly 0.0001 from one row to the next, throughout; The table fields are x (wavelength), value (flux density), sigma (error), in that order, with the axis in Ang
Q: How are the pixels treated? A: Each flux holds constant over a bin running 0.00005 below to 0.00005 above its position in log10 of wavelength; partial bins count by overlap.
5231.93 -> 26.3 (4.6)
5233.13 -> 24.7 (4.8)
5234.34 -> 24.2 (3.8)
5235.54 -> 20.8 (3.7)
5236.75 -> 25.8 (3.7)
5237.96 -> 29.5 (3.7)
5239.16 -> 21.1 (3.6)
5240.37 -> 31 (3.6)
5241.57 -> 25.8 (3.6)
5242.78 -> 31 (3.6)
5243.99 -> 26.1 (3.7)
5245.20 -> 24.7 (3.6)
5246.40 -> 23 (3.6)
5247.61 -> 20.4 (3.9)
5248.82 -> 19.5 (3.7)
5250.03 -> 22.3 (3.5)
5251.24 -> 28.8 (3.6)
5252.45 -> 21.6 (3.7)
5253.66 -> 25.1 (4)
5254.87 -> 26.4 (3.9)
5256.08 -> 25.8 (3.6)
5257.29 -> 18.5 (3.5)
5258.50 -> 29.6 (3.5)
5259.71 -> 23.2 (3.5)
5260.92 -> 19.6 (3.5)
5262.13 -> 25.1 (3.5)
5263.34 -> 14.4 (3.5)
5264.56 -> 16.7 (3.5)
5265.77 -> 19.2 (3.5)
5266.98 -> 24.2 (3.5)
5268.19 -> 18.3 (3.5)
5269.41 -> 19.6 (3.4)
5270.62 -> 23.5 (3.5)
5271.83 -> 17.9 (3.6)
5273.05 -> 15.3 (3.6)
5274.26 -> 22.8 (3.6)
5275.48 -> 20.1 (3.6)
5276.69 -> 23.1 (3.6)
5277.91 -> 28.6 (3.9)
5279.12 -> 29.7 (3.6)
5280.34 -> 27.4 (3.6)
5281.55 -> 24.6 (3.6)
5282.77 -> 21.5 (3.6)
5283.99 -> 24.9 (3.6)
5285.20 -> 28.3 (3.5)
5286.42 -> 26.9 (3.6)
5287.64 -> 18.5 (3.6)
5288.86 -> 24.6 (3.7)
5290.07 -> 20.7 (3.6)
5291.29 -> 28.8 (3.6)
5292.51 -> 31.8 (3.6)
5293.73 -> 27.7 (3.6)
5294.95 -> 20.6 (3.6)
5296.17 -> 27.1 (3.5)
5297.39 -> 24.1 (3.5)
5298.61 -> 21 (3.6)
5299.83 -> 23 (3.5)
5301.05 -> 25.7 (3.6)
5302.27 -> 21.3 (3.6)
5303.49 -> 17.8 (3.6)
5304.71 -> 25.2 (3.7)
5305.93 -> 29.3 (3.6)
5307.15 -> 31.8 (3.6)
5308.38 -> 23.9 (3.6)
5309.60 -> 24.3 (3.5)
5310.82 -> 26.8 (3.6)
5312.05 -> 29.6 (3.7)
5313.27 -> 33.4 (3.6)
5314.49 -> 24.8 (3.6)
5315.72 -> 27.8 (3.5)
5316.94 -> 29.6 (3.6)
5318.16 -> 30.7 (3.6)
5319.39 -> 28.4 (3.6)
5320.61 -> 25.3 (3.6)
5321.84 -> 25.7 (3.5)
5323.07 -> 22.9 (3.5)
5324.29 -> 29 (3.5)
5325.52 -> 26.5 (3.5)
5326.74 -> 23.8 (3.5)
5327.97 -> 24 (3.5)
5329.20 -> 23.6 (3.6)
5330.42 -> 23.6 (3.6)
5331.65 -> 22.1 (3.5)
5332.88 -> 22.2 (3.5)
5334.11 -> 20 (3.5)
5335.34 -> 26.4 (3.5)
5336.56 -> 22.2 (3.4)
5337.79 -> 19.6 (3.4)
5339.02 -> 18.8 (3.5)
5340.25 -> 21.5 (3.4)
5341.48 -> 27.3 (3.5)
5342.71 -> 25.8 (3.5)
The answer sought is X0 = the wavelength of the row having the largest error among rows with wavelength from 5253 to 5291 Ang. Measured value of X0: 5253.66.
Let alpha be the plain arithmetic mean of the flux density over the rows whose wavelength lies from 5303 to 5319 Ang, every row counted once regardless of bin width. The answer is 27.3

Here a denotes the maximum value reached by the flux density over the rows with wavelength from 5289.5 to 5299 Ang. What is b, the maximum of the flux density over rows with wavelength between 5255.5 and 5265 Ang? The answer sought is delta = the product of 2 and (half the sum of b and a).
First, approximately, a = 31.8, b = 29.6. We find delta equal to 61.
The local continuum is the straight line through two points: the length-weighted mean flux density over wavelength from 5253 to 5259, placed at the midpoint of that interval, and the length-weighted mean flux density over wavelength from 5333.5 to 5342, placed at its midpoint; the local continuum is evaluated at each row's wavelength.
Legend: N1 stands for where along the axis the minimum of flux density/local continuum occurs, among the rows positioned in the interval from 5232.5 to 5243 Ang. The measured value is 5235.54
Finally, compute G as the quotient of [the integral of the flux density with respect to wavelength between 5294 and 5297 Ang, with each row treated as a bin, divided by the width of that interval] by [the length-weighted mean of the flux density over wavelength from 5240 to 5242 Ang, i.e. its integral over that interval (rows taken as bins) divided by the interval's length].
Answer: 0.85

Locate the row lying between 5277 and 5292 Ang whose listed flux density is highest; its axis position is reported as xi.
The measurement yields 5279.12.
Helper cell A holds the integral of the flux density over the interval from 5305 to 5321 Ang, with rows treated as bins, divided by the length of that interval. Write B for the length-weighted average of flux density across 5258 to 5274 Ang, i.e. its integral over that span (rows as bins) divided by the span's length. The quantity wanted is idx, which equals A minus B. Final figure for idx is 8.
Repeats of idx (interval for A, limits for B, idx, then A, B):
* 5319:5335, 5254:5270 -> 3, 24.4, 21.6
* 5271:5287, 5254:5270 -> 2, 23.9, 21.6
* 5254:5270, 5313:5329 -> -5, 21.6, 26.8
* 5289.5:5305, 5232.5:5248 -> -1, 24.2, 25.3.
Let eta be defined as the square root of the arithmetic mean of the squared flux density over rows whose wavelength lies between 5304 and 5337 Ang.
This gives 26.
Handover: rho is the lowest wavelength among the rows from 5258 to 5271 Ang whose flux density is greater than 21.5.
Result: 5258.50 Ang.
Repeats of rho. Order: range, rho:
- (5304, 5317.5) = 5304.71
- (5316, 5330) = 5316.94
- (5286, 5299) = 5286.42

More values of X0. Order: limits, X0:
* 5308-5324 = 5312.05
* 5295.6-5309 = 5304.71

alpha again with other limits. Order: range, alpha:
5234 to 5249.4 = 24.8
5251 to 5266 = 22.6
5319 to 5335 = 24.4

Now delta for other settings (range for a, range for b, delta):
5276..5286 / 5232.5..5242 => 61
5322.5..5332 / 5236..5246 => 60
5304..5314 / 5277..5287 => 63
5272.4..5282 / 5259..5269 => 55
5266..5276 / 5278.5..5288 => 54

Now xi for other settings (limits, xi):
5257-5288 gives 5279.12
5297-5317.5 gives 5313.27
